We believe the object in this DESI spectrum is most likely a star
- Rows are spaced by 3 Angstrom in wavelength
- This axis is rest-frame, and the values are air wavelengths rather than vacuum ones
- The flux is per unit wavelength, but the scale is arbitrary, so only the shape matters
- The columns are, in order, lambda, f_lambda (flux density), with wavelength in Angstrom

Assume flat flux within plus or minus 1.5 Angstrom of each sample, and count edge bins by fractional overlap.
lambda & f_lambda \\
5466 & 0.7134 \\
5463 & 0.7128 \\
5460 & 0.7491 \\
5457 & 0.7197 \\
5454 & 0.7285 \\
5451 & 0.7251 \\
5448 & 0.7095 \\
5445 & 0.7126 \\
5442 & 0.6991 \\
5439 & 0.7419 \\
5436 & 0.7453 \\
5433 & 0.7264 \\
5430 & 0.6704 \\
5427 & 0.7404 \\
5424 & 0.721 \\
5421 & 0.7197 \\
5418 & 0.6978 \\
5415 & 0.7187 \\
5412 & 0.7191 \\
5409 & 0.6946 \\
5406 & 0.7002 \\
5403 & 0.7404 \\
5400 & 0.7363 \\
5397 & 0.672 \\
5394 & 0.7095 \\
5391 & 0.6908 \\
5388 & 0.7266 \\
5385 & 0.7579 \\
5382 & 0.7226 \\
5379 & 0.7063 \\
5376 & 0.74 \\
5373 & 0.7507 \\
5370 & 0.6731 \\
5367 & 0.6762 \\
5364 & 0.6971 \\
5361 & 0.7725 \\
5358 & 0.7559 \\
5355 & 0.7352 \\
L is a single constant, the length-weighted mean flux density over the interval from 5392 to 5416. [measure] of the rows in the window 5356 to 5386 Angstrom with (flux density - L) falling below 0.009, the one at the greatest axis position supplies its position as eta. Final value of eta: 5379 Angstrom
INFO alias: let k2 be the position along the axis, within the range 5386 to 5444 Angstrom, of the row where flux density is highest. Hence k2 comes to 5436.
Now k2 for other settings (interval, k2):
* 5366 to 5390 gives 5385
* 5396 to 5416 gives 5403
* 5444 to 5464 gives 5460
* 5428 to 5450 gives 5436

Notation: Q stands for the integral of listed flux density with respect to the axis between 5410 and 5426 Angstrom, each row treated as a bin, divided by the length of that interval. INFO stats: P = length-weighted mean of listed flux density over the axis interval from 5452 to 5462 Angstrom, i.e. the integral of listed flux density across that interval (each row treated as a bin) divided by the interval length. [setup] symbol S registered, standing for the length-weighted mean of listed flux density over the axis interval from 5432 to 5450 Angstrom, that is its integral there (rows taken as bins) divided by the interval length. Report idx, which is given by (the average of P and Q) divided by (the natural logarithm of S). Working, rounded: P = 0.731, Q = 0.715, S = 0.722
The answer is -2.22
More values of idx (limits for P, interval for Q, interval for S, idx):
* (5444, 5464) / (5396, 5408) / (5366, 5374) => -2.00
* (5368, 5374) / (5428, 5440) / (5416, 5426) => -2.12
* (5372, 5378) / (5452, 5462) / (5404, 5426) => -2.16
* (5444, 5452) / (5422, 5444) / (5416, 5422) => -2.08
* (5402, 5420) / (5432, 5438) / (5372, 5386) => -2.34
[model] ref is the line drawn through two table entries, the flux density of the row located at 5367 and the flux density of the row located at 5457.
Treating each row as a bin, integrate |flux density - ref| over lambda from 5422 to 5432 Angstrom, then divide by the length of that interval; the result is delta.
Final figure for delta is 0.028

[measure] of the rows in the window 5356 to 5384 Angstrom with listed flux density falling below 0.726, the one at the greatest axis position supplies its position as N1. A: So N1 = 5382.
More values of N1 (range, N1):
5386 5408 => 5406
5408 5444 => 5442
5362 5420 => 5418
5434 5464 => 5463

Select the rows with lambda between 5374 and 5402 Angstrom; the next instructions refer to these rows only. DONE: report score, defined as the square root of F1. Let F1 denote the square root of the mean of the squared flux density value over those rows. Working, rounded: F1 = 0.7184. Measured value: 0.848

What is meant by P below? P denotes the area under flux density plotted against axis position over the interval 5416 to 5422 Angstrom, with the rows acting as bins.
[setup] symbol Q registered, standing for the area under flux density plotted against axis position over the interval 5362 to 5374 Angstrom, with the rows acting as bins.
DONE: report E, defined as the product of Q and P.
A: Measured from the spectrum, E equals 36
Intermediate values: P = 4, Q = 8.4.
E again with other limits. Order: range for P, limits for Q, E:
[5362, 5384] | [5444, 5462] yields 204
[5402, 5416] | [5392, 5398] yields 41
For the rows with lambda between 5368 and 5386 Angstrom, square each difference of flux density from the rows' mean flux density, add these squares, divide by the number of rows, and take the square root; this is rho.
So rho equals 0.029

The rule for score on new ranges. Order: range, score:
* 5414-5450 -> 0.847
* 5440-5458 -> 0.846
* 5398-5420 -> 0.846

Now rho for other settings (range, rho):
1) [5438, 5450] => 0.016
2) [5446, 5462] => 0.013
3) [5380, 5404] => 0.026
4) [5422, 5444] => 0.025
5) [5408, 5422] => 0.011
